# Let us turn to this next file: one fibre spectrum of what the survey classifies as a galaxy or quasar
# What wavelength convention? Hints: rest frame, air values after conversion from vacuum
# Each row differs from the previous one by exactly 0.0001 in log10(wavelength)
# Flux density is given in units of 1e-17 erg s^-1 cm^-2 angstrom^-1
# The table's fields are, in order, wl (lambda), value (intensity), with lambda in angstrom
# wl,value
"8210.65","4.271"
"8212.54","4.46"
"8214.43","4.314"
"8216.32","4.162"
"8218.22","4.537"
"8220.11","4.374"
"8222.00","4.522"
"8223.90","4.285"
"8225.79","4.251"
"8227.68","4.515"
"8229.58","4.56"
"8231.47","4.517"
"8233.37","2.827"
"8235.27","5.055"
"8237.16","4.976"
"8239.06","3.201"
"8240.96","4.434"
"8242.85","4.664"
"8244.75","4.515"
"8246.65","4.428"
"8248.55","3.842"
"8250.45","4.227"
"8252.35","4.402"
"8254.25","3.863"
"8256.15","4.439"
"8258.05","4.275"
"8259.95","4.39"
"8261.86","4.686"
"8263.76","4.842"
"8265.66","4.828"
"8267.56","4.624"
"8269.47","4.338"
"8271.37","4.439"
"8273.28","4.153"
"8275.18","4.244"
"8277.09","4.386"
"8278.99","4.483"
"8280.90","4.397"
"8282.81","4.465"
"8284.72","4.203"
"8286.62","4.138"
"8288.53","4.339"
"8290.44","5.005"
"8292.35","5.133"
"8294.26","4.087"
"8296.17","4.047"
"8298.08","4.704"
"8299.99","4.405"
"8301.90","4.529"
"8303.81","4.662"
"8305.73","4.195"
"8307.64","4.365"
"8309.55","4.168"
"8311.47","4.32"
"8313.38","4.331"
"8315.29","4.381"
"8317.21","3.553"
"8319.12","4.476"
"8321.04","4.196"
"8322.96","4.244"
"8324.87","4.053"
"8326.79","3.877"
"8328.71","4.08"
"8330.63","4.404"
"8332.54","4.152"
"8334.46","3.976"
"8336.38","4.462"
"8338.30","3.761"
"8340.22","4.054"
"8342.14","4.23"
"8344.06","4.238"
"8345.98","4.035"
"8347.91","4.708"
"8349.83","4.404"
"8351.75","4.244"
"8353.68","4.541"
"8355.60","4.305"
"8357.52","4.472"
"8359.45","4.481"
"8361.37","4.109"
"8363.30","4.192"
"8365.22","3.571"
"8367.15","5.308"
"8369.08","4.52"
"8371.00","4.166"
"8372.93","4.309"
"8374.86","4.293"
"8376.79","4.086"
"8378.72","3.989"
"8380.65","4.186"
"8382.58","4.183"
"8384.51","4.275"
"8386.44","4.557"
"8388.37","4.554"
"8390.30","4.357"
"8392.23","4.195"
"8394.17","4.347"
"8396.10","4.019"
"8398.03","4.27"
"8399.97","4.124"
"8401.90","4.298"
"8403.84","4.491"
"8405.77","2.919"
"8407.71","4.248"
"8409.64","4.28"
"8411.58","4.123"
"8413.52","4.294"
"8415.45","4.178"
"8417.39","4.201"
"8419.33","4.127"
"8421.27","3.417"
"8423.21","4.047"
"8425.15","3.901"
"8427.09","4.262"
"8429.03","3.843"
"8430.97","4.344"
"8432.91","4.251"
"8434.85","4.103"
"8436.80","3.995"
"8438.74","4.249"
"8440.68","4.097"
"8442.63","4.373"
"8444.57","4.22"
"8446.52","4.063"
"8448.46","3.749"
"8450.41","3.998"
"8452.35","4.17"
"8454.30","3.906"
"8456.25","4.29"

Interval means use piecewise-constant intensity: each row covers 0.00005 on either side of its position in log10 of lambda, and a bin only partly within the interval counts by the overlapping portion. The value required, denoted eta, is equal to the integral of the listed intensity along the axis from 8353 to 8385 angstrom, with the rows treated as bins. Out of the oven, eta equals 137.3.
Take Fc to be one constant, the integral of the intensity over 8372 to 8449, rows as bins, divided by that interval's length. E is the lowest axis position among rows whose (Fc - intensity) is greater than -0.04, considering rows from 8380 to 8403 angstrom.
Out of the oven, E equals 8380.65 angstrom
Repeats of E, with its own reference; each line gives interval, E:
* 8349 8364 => 8361.37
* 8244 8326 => 8248.55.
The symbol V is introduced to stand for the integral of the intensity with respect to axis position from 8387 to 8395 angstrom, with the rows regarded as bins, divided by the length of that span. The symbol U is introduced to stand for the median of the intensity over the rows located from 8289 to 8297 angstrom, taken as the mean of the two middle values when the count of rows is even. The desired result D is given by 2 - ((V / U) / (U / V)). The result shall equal 1.08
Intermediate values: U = 4.55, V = 4.4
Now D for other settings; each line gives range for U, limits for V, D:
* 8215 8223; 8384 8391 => 1.00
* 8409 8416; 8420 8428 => 1.14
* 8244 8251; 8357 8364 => 1.01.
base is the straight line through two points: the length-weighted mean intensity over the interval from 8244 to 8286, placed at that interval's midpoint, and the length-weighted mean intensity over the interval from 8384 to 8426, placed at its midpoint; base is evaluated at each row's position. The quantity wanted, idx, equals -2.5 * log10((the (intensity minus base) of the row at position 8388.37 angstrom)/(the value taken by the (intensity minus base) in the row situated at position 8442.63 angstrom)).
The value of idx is -0.3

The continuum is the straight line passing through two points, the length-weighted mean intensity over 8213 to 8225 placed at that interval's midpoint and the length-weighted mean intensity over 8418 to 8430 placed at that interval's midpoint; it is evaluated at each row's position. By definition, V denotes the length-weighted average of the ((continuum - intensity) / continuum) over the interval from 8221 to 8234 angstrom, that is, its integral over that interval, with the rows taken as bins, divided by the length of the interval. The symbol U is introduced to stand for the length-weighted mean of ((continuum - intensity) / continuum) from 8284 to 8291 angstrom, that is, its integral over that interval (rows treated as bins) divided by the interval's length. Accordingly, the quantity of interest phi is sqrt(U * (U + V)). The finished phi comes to 0.03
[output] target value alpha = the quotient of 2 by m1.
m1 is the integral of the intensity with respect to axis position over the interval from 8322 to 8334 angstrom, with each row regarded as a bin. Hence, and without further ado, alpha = 0.0404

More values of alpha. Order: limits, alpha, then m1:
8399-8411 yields 0.0410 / 48.7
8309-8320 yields 0.0432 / 46.3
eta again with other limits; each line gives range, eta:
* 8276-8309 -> 146.5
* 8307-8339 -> 133.3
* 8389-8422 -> 136.0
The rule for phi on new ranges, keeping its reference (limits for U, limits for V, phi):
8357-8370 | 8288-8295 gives 0.12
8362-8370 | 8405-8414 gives 0.08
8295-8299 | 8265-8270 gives 0.06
